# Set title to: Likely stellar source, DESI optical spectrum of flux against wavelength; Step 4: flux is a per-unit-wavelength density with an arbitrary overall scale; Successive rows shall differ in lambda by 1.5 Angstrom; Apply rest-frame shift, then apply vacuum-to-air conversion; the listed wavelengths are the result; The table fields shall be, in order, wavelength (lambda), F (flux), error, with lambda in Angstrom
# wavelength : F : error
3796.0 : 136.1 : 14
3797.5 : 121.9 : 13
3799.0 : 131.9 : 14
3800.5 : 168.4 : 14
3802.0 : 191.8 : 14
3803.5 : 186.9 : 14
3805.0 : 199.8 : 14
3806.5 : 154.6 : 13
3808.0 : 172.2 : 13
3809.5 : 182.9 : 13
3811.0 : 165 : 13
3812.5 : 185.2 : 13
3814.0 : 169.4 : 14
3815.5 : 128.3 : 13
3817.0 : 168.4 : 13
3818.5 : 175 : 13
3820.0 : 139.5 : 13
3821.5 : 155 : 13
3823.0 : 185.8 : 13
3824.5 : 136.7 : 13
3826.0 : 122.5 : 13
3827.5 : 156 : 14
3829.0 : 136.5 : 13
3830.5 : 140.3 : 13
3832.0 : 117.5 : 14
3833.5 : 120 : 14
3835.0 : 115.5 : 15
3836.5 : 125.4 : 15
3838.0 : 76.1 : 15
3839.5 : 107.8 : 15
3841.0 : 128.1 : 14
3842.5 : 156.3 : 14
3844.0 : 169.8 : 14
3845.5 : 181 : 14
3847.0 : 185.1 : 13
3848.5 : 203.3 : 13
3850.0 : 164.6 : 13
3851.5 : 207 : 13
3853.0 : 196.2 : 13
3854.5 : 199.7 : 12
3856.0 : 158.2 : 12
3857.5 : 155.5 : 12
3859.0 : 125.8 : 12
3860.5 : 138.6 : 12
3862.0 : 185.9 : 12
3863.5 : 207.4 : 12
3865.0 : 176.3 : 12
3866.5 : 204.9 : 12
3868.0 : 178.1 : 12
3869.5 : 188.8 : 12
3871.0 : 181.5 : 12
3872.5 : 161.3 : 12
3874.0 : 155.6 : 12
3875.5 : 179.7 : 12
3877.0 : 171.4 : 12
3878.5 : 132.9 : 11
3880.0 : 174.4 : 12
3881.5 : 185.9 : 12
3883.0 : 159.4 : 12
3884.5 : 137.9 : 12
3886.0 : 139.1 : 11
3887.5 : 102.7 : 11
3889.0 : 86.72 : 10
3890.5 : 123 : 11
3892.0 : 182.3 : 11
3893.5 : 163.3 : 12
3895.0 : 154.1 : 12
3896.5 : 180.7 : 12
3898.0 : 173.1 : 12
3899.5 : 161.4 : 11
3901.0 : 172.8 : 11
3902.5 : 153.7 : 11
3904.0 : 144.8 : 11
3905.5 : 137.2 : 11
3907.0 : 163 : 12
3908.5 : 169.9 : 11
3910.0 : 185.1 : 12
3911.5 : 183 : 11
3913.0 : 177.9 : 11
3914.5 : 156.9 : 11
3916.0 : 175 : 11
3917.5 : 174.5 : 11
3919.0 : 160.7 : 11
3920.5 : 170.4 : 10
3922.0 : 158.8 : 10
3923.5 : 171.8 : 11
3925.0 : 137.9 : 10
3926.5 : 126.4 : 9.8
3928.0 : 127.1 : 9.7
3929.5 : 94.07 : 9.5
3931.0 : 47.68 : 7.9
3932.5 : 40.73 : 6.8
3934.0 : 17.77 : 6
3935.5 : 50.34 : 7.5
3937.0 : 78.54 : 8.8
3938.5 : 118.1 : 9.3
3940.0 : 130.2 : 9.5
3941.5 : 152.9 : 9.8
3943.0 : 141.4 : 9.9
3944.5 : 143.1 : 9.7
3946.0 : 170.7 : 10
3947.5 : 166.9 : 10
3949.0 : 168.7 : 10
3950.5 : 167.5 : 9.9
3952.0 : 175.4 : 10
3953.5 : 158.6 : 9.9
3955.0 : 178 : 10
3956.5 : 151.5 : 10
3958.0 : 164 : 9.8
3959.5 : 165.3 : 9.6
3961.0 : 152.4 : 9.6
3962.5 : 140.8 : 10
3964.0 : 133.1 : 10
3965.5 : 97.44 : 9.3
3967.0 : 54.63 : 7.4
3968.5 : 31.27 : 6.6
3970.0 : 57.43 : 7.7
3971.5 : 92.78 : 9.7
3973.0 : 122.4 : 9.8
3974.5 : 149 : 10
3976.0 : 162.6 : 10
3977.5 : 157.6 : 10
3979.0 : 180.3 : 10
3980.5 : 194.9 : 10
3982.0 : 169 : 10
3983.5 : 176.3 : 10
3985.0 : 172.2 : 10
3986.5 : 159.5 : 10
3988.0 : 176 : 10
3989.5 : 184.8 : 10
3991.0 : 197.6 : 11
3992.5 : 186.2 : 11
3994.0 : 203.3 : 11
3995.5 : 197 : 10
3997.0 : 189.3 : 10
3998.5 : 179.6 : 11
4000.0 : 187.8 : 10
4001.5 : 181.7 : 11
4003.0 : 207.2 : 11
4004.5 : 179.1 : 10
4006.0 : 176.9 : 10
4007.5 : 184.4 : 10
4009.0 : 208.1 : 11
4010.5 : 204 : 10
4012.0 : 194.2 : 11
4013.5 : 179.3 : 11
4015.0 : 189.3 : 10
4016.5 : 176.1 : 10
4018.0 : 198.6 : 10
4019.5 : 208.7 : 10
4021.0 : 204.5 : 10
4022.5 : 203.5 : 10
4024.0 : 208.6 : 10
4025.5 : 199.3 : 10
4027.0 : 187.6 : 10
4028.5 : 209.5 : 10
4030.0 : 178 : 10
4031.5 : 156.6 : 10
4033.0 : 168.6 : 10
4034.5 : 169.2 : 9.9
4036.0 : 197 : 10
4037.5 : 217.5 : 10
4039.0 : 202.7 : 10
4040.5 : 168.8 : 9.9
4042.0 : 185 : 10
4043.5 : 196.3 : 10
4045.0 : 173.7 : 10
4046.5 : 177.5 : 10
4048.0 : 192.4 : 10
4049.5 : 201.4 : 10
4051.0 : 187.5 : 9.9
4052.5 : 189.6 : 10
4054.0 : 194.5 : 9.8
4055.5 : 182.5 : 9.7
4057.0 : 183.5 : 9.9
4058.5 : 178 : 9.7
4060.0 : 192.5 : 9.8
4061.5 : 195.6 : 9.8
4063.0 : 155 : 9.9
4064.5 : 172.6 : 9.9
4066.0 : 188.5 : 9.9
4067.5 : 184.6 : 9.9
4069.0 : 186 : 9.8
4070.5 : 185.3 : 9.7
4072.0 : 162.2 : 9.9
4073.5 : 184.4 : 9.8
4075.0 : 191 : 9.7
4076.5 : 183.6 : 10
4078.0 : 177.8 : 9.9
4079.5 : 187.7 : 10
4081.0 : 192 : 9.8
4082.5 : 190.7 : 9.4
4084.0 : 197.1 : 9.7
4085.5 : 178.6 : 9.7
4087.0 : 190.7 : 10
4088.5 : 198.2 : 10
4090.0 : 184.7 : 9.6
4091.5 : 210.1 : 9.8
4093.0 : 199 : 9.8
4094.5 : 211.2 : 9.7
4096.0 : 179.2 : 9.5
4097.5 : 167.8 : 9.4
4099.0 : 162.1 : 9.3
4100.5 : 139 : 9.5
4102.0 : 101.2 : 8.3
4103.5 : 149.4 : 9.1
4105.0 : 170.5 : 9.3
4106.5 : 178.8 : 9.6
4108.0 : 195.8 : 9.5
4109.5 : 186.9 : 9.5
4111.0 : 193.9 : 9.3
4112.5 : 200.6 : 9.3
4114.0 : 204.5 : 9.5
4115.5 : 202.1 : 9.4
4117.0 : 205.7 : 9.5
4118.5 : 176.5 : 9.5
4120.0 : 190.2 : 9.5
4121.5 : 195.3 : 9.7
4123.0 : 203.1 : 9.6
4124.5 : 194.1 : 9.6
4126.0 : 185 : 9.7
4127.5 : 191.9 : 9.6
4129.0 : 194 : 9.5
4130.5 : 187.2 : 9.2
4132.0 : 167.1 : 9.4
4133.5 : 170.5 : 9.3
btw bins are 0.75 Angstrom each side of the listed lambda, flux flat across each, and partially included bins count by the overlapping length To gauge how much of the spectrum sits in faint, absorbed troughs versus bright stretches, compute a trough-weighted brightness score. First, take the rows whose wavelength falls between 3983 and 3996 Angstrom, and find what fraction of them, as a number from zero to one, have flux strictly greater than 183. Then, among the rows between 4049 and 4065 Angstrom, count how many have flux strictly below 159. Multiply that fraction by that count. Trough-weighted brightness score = 0.56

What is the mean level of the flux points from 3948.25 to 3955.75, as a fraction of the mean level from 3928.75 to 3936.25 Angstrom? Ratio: 3.38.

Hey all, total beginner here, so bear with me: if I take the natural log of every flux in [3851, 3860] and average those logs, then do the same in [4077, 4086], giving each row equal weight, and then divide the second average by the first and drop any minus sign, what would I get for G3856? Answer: 1.02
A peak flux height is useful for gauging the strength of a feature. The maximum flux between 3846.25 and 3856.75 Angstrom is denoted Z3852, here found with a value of 207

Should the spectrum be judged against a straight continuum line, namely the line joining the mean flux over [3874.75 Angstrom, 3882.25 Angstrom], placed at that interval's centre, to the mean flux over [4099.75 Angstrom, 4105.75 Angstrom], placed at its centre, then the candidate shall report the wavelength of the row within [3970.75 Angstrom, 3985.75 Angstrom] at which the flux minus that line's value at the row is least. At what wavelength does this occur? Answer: 3971.5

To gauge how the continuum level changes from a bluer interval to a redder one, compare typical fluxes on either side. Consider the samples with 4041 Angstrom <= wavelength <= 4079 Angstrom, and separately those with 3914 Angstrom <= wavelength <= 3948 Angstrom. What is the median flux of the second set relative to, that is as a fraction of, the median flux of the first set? 0.76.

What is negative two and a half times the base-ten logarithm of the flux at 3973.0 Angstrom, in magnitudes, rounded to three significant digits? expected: -5.22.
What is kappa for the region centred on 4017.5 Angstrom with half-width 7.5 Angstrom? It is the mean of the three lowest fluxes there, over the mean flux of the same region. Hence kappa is 0.92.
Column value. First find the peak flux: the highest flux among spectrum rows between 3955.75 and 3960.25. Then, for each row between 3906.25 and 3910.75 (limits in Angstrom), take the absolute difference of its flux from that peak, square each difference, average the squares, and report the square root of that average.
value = 11.8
